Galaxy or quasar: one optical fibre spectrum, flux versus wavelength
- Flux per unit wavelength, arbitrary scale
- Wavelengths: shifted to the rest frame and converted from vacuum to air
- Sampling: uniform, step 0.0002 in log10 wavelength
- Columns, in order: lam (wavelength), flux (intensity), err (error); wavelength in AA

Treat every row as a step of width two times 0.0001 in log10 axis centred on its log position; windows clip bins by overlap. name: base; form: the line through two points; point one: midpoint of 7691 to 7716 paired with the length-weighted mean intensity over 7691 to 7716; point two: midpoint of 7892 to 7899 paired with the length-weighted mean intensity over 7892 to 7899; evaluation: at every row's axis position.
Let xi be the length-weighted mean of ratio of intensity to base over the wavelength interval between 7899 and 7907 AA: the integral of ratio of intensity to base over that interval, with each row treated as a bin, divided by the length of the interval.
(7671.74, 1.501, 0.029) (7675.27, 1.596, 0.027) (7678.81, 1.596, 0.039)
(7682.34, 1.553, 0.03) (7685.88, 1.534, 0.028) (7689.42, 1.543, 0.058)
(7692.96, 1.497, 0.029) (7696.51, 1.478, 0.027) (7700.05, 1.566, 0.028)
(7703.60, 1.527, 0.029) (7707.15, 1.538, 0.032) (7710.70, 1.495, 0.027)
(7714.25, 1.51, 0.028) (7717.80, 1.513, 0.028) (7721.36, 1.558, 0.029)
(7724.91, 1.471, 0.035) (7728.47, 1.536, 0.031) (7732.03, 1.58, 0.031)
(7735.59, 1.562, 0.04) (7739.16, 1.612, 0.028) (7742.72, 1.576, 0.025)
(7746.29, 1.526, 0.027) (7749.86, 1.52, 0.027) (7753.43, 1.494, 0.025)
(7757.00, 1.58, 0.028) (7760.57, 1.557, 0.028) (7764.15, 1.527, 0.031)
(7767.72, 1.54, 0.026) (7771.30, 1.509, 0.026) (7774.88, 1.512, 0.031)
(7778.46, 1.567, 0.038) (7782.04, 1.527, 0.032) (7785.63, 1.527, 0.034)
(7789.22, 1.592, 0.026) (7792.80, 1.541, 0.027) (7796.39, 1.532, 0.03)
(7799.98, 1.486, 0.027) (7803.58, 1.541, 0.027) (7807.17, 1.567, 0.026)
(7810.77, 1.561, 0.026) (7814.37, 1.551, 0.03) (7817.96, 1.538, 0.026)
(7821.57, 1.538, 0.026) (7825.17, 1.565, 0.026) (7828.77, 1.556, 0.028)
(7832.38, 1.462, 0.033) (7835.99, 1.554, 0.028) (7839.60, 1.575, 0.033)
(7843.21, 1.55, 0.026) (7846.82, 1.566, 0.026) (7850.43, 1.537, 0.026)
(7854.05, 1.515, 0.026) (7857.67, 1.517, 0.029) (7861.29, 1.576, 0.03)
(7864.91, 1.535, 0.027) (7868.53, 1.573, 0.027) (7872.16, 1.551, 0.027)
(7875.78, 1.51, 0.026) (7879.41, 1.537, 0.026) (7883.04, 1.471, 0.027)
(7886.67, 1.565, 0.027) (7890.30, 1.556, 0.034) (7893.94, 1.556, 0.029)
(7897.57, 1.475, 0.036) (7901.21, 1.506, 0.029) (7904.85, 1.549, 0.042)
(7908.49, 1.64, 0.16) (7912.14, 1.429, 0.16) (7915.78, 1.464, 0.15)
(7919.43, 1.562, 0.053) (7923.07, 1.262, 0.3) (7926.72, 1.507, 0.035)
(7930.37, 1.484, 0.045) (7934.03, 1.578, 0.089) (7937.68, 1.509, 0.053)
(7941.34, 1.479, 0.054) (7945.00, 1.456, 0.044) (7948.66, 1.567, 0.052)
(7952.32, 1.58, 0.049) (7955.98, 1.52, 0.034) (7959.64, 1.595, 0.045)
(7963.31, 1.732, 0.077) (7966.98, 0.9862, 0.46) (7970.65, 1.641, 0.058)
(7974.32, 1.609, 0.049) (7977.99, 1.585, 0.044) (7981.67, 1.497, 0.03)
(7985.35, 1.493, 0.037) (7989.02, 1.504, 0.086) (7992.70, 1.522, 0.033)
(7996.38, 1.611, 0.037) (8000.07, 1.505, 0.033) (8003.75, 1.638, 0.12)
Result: 1.01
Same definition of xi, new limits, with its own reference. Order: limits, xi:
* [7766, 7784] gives 1.01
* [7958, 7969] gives 0.95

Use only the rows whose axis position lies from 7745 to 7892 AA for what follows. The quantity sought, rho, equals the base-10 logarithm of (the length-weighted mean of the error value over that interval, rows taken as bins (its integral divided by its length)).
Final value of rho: -1.55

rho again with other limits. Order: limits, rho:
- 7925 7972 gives -1.07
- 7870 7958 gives -1.18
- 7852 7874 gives -1.56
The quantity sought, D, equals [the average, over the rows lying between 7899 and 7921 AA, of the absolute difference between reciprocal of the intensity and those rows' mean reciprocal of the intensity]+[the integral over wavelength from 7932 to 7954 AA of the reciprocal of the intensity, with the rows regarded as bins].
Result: 14.4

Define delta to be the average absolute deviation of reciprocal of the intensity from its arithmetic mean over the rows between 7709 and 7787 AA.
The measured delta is 0.0117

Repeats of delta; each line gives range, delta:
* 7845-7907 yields 0.0109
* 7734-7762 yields 0.0126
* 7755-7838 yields 0.0091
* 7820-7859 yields 0.0100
